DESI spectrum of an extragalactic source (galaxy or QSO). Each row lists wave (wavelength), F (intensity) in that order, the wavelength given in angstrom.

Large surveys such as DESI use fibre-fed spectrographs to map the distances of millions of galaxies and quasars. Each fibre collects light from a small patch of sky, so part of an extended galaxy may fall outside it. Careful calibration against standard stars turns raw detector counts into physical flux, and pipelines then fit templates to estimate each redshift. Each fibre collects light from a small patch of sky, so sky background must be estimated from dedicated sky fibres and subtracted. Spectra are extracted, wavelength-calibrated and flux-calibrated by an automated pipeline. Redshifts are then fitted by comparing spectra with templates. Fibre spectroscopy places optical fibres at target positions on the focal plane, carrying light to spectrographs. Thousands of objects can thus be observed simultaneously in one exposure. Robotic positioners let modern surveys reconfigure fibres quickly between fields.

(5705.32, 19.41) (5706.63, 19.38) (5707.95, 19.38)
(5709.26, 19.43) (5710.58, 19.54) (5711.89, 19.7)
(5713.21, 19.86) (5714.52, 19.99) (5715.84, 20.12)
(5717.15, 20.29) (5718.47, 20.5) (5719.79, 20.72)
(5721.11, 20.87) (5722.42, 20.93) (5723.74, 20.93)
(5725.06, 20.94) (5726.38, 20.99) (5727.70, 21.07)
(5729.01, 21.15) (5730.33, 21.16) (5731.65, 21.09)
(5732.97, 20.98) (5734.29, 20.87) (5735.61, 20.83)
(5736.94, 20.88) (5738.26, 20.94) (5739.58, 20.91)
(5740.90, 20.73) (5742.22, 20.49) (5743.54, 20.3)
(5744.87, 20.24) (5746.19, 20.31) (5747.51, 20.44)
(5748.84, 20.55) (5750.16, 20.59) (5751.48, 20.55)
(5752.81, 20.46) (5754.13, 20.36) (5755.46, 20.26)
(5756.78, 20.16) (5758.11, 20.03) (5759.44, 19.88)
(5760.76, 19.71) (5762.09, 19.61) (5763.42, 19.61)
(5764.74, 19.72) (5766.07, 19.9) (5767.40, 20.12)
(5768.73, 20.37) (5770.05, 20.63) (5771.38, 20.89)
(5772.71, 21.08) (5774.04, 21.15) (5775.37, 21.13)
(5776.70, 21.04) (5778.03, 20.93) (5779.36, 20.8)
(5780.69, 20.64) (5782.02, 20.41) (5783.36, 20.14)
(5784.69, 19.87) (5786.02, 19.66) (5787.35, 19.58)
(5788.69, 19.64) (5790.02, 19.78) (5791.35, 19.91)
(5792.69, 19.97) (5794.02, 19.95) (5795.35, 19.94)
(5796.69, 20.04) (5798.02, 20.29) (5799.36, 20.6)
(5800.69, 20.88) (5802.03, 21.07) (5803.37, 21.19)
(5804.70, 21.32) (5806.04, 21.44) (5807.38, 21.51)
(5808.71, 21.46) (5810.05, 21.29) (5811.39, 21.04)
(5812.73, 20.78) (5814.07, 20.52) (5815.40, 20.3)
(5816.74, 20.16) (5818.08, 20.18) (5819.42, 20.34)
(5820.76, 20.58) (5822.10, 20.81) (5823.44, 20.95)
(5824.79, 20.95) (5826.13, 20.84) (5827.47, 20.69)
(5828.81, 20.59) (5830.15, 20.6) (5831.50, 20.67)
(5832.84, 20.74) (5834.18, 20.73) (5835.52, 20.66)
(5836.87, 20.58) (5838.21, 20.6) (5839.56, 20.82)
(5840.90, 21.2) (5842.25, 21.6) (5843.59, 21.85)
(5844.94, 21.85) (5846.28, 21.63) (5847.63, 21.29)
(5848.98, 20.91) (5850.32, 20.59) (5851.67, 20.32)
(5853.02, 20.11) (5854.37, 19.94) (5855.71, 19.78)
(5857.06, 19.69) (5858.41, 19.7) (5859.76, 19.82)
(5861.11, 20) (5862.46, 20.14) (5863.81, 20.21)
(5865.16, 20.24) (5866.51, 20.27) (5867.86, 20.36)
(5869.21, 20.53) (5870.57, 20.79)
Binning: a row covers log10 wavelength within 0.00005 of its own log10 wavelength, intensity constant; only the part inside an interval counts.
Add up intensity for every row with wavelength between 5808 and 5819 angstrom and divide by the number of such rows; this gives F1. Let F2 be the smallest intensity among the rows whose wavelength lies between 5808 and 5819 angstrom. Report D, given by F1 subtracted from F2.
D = -0.56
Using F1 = 20.7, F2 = 20.16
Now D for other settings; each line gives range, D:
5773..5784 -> -0.64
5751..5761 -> -0.47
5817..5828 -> -0.49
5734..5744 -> -0.44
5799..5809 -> -0.58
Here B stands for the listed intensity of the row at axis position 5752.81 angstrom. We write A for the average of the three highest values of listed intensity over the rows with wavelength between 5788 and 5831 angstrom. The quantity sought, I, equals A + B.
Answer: 41.9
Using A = 21.5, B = 20.46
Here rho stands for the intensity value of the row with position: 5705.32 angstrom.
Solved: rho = 19.41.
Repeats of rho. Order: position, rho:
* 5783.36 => 20.14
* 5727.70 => 21.07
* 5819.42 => 20.34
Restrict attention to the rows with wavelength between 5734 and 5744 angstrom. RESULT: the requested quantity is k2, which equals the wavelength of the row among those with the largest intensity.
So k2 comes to 5738.26 angstrom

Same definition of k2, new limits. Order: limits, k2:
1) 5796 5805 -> 5804.70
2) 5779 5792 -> 5779.36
